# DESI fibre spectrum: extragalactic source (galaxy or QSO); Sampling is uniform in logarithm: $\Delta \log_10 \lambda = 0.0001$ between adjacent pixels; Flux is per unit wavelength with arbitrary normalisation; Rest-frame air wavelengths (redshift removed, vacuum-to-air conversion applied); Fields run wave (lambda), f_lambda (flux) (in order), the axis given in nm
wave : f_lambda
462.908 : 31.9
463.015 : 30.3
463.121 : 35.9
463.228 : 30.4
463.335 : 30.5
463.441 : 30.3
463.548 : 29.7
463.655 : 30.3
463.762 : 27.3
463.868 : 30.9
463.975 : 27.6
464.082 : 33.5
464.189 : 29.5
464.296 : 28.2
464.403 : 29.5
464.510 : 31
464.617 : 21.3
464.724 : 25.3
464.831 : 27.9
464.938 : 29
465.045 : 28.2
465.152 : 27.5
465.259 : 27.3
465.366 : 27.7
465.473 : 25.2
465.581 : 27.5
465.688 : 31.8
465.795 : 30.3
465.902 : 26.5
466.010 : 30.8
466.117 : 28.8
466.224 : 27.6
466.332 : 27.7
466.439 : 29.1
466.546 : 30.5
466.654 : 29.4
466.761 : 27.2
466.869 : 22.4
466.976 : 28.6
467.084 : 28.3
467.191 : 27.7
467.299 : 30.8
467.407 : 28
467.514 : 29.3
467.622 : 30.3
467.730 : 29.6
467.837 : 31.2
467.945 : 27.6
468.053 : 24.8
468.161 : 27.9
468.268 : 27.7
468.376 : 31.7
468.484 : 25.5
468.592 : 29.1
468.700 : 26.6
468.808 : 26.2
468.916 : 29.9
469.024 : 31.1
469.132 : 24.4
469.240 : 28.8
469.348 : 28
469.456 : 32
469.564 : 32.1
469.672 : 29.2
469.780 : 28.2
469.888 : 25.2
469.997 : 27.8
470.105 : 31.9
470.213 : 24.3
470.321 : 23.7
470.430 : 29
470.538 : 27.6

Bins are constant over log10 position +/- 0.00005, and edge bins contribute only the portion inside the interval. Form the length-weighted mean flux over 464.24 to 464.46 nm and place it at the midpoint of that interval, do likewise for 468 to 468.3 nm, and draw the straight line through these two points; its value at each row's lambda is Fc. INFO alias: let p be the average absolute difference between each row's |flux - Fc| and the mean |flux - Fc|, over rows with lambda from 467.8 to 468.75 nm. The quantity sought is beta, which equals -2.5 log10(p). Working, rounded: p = 1.3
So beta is -0.3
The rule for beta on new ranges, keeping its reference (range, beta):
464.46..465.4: -0.5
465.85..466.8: 0.2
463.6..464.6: 0.2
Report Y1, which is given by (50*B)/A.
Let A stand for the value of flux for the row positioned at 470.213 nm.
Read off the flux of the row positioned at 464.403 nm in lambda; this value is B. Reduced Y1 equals 61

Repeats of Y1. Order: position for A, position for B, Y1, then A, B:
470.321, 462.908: 67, 23.7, 31.9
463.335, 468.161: 46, 30.5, 27.9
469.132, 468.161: 57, 24.4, 27.9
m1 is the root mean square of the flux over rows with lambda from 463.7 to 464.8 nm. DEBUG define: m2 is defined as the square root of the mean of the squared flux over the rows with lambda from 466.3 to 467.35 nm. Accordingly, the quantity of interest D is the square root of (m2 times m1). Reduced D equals 28.4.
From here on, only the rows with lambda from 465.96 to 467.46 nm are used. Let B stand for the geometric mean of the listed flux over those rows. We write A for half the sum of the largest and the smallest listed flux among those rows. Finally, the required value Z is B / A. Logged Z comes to 1.063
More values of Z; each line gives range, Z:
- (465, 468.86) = 1.039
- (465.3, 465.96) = 0.985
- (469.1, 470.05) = 1.002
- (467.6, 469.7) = 1.012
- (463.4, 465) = 1.044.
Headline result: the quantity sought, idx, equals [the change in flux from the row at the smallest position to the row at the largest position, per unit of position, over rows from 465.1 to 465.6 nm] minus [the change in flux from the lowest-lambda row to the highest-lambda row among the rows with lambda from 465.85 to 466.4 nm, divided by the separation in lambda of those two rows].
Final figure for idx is -2.8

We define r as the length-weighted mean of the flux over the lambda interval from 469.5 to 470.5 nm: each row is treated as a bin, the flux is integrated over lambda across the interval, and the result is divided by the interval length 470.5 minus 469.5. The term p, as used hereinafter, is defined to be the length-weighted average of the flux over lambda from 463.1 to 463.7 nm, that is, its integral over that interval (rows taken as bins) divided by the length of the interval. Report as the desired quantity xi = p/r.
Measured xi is 1.11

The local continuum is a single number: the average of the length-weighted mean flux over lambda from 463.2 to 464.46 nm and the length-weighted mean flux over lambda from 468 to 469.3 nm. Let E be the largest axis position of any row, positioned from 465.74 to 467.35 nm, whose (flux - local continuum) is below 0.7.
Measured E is 467.191 nm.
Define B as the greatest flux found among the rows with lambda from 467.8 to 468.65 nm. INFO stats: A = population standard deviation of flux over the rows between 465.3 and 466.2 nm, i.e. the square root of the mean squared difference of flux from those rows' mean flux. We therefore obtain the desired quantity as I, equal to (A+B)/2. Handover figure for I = 16.9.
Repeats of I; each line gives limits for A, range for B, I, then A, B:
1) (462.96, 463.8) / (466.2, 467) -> 16.4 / 2.24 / 30.5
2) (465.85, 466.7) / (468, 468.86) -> 16.5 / 1.38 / 31.7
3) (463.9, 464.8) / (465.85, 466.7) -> 17.1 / 3.46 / 30.8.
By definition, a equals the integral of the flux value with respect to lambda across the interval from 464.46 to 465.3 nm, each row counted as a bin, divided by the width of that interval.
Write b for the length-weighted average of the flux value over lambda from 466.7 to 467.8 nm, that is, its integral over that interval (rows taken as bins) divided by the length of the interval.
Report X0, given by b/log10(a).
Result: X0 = 19.72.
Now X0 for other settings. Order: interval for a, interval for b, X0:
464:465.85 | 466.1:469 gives 19.50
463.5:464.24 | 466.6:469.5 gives 19.18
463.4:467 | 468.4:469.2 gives 19.07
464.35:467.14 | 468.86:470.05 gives 19.90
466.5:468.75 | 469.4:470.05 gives 20.03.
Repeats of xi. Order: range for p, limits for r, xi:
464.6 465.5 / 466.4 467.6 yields 0.95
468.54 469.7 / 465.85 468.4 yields 1.01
